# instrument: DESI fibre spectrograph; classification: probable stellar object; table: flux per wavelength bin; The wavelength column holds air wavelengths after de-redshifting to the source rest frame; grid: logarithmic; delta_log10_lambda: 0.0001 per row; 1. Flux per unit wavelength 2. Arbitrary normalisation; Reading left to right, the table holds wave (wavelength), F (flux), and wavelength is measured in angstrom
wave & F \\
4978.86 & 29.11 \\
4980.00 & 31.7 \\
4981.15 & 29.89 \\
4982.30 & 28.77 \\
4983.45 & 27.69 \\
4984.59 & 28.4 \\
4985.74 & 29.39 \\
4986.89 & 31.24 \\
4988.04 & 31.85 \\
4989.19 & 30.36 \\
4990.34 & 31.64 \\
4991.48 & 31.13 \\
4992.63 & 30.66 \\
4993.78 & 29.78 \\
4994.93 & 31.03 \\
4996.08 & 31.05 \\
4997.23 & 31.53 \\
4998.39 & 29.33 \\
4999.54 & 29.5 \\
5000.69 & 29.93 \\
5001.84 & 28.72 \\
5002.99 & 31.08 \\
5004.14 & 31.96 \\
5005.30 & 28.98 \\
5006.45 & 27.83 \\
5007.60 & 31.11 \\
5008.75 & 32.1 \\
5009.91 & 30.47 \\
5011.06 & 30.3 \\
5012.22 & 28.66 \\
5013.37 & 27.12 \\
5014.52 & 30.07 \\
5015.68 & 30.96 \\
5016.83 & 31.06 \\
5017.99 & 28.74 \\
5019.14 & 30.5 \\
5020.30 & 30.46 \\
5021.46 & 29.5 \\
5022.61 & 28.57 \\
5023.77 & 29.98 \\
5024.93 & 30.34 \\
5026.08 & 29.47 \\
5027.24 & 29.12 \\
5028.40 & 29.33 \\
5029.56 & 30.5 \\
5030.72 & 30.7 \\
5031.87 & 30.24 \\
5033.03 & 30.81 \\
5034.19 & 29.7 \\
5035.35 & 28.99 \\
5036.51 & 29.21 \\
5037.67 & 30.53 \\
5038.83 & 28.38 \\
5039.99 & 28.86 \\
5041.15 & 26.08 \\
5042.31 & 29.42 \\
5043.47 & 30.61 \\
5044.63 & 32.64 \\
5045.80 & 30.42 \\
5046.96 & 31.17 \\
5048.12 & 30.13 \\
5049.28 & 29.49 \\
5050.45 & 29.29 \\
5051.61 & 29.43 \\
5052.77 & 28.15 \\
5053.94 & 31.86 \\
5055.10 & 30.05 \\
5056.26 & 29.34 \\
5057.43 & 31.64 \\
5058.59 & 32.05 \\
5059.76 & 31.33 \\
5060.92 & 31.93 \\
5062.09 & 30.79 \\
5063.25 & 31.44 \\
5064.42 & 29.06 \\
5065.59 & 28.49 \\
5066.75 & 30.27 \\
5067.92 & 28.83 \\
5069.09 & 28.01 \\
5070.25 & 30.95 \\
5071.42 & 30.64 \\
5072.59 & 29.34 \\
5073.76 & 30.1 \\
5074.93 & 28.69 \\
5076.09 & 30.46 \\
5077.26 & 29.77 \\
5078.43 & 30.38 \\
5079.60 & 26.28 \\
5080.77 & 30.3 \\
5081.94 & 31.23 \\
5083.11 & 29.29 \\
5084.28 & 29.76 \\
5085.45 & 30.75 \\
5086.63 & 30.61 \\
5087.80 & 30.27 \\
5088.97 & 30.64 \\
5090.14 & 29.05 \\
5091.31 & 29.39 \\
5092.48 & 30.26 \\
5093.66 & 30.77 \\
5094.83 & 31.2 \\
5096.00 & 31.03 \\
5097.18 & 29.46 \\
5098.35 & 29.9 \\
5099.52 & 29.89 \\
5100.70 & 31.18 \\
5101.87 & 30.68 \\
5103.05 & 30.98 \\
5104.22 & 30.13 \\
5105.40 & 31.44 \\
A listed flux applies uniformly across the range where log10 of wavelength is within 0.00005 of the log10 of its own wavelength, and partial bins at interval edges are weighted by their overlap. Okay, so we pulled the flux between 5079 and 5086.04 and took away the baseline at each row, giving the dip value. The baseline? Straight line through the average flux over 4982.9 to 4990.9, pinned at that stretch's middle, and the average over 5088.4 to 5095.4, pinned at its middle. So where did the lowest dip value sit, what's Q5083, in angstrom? 5079.60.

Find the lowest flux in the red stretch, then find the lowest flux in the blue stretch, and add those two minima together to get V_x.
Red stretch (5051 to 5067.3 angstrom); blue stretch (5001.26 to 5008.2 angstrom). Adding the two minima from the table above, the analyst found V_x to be 56.0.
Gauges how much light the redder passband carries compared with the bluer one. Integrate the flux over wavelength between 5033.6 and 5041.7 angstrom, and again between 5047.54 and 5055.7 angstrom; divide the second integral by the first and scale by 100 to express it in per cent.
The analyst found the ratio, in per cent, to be 104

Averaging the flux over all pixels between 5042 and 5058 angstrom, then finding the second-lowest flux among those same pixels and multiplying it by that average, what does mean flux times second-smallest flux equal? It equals 886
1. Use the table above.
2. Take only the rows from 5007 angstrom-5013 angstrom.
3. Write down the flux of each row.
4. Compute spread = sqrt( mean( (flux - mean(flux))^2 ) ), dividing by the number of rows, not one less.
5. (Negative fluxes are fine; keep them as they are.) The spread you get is 1.13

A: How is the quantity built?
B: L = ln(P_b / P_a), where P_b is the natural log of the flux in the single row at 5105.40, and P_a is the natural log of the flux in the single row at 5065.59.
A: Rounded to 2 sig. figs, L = 0.029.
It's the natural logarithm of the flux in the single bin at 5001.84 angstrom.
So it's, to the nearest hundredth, 3.36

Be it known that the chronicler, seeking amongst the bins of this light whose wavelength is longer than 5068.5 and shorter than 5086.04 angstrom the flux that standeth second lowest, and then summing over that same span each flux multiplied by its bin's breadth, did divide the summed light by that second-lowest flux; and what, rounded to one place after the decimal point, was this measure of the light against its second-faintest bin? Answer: 18.6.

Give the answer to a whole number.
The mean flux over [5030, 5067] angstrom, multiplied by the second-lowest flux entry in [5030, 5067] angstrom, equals 847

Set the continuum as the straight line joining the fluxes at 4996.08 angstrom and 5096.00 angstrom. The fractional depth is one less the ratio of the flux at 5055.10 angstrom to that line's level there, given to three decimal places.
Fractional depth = 0.032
